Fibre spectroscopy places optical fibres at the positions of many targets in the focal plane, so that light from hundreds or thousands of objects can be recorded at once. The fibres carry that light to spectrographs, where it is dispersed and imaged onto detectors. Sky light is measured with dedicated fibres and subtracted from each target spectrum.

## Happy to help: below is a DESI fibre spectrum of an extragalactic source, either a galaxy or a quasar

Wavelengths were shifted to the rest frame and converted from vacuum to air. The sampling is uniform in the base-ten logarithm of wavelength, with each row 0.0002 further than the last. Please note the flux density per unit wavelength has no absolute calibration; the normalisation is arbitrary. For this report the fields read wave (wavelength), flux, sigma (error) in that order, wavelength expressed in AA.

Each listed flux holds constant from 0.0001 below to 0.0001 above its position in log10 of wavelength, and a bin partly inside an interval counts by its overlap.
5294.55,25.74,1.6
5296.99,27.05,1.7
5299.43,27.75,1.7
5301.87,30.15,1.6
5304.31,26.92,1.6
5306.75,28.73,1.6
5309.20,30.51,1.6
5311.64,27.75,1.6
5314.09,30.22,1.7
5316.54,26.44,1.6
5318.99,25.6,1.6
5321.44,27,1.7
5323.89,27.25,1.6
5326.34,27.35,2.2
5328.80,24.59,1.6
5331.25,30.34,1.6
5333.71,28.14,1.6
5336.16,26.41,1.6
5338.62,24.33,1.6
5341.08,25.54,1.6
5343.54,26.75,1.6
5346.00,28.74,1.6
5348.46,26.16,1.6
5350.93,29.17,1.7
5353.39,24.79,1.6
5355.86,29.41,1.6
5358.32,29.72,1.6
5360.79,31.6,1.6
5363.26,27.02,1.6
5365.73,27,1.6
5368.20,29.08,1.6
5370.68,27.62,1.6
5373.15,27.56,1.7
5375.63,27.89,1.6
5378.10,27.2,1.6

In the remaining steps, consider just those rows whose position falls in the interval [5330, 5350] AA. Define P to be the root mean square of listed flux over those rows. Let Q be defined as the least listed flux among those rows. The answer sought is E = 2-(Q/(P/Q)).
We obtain -20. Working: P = 27.1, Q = 24.33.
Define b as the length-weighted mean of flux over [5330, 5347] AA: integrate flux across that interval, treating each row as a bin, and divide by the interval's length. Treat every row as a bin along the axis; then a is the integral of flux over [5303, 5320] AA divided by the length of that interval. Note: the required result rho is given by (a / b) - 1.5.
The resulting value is -0.467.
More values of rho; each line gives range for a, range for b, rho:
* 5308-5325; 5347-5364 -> -0.517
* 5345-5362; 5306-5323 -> -0.481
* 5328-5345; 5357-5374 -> -0.566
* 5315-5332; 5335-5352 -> -0.492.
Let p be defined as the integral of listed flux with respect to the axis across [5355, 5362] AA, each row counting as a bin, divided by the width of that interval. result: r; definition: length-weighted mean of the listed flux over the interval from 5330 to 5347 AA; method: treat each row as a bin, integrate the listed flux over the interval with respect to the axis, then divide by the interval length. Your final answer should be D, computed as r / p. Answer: 0.90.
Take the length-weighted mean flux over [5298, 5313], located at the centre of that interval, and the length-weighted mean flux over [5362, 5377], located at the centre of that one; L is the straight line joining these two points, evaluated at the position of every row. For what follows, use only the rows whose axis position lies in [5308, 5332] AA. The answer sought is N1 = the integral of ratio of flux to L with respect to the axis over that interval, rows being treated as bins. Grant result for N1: 23 AA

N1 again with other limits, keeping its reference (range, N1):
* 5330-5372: 42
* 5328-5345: 16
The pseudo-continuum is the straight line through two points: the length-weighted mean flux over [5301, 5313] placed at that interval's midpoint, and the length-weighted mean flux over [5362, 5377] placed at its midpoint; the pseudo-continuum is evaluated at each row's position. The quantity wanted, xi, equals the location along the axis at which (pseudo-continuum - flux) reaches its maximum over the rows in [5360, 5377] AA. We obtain 5363.26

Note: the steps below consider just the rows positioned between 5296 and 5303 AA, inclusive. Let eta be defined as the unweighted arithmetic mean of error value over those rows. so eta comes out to 1.67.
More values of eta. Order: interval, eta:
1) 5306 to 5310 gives 1.60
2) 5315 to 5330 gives 1.72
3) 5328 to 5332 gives 1.60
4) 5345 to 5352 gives 1.63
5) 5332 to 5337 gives 1.60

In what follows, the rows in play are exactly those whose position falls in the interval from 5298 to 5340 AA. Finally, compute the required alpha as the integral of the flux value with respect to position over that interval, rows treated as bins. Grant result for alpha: 1159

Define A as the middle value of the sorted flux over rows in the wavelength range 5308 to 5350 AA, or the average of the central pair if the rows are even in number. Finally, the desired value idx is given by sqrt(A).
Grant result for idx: 5.20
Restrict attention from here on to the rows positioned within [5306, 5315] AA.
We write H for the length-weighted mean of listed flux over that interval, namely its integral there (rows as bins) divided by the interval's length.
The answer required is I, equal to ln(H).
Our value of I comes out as 3.377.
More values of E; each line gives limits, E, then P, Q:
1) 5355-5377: -24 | 28.6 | 27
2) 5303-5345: -20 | 27.3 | 24.33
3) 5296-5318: -23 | 28.4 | 26.44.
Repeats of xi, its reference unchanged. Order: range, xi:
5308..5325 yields 5318.99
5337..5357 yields 5338.62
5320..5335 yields 5328.80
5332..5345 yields 5338.62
